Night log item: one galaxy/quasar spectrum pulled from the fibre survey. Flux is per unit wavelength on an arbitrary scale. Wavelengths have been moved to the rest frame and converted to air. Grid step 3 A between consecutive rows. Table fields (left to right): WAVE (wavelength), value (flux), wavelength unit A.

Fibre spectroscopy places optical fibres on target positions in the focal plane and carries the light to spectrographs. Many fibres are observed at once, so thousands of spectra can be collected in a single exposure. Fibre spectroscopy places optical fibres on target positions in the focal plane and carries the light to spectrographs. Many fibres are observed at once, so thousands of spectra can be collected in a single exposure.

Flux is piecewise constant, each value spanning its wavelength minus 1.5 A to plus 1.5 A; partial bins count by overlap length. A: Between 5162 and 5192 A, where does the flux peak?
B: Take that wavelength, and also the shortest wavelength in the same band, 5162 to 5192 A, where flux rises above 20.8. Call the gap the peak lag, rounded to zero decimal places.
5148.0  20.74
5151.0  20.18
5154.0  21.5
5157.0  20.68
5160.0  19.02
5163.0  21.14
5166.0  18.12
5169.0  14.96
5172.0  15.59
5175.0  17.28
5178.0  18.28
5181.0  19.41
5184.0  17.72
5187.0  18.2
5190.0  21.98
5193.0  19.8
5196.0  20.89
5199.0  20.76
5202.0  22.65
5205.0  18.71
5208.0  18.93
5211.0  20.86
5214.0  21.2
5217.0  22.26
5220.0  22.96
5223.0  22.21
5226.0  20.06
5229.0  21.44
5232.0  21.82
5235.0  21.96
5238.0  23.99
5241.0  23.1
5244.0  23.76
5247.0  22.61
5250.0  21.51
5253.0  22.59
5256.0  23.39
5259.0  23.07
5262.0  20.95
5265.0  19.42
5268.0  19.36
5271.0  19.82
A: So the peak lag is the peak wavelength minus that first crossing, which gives 27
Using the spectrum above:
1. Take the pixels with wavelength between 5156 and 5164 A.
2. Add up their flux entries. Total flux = 61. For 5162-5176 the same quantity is 87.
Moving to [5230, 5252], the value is 159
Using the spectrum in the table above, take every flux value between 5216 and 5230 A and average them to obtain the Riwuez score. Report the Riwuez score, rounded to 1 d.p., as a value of 21.8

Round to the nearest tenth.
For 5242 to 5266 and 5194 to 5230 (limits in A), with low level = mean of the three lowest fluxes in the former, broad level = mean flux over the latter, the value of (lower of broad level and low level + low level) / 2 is 20.6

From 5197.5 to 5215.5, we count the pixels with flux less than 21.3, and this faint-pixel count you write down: 5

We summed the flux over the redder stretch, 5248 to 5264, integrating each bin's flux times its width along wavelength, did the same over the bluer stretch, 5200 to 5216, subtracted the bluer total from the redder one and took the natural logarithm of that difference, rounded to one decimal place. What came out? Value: 3.3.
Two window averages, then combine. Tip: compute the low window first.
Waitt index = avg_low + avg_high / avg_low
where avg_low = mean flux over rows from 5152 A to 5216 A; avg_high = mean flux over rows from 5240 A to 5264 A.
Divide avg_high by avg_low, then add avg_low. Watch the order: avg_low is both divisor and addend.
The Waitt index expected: 20.6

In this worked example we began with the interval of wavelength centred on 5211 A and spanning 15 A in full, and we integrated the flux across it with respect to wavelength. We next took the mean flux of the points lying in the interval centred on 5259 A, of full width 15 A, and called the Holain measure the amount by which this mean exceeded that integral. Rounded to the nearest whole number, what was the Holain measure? -284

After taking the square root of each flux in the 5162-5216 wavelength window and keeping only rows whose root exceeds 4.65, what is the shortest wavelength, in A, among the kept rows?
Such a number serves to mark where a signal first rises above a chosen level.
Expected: 5190.0 A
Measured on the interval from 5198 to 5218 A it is 5202.0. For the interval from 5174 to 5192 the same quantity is 5190.0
